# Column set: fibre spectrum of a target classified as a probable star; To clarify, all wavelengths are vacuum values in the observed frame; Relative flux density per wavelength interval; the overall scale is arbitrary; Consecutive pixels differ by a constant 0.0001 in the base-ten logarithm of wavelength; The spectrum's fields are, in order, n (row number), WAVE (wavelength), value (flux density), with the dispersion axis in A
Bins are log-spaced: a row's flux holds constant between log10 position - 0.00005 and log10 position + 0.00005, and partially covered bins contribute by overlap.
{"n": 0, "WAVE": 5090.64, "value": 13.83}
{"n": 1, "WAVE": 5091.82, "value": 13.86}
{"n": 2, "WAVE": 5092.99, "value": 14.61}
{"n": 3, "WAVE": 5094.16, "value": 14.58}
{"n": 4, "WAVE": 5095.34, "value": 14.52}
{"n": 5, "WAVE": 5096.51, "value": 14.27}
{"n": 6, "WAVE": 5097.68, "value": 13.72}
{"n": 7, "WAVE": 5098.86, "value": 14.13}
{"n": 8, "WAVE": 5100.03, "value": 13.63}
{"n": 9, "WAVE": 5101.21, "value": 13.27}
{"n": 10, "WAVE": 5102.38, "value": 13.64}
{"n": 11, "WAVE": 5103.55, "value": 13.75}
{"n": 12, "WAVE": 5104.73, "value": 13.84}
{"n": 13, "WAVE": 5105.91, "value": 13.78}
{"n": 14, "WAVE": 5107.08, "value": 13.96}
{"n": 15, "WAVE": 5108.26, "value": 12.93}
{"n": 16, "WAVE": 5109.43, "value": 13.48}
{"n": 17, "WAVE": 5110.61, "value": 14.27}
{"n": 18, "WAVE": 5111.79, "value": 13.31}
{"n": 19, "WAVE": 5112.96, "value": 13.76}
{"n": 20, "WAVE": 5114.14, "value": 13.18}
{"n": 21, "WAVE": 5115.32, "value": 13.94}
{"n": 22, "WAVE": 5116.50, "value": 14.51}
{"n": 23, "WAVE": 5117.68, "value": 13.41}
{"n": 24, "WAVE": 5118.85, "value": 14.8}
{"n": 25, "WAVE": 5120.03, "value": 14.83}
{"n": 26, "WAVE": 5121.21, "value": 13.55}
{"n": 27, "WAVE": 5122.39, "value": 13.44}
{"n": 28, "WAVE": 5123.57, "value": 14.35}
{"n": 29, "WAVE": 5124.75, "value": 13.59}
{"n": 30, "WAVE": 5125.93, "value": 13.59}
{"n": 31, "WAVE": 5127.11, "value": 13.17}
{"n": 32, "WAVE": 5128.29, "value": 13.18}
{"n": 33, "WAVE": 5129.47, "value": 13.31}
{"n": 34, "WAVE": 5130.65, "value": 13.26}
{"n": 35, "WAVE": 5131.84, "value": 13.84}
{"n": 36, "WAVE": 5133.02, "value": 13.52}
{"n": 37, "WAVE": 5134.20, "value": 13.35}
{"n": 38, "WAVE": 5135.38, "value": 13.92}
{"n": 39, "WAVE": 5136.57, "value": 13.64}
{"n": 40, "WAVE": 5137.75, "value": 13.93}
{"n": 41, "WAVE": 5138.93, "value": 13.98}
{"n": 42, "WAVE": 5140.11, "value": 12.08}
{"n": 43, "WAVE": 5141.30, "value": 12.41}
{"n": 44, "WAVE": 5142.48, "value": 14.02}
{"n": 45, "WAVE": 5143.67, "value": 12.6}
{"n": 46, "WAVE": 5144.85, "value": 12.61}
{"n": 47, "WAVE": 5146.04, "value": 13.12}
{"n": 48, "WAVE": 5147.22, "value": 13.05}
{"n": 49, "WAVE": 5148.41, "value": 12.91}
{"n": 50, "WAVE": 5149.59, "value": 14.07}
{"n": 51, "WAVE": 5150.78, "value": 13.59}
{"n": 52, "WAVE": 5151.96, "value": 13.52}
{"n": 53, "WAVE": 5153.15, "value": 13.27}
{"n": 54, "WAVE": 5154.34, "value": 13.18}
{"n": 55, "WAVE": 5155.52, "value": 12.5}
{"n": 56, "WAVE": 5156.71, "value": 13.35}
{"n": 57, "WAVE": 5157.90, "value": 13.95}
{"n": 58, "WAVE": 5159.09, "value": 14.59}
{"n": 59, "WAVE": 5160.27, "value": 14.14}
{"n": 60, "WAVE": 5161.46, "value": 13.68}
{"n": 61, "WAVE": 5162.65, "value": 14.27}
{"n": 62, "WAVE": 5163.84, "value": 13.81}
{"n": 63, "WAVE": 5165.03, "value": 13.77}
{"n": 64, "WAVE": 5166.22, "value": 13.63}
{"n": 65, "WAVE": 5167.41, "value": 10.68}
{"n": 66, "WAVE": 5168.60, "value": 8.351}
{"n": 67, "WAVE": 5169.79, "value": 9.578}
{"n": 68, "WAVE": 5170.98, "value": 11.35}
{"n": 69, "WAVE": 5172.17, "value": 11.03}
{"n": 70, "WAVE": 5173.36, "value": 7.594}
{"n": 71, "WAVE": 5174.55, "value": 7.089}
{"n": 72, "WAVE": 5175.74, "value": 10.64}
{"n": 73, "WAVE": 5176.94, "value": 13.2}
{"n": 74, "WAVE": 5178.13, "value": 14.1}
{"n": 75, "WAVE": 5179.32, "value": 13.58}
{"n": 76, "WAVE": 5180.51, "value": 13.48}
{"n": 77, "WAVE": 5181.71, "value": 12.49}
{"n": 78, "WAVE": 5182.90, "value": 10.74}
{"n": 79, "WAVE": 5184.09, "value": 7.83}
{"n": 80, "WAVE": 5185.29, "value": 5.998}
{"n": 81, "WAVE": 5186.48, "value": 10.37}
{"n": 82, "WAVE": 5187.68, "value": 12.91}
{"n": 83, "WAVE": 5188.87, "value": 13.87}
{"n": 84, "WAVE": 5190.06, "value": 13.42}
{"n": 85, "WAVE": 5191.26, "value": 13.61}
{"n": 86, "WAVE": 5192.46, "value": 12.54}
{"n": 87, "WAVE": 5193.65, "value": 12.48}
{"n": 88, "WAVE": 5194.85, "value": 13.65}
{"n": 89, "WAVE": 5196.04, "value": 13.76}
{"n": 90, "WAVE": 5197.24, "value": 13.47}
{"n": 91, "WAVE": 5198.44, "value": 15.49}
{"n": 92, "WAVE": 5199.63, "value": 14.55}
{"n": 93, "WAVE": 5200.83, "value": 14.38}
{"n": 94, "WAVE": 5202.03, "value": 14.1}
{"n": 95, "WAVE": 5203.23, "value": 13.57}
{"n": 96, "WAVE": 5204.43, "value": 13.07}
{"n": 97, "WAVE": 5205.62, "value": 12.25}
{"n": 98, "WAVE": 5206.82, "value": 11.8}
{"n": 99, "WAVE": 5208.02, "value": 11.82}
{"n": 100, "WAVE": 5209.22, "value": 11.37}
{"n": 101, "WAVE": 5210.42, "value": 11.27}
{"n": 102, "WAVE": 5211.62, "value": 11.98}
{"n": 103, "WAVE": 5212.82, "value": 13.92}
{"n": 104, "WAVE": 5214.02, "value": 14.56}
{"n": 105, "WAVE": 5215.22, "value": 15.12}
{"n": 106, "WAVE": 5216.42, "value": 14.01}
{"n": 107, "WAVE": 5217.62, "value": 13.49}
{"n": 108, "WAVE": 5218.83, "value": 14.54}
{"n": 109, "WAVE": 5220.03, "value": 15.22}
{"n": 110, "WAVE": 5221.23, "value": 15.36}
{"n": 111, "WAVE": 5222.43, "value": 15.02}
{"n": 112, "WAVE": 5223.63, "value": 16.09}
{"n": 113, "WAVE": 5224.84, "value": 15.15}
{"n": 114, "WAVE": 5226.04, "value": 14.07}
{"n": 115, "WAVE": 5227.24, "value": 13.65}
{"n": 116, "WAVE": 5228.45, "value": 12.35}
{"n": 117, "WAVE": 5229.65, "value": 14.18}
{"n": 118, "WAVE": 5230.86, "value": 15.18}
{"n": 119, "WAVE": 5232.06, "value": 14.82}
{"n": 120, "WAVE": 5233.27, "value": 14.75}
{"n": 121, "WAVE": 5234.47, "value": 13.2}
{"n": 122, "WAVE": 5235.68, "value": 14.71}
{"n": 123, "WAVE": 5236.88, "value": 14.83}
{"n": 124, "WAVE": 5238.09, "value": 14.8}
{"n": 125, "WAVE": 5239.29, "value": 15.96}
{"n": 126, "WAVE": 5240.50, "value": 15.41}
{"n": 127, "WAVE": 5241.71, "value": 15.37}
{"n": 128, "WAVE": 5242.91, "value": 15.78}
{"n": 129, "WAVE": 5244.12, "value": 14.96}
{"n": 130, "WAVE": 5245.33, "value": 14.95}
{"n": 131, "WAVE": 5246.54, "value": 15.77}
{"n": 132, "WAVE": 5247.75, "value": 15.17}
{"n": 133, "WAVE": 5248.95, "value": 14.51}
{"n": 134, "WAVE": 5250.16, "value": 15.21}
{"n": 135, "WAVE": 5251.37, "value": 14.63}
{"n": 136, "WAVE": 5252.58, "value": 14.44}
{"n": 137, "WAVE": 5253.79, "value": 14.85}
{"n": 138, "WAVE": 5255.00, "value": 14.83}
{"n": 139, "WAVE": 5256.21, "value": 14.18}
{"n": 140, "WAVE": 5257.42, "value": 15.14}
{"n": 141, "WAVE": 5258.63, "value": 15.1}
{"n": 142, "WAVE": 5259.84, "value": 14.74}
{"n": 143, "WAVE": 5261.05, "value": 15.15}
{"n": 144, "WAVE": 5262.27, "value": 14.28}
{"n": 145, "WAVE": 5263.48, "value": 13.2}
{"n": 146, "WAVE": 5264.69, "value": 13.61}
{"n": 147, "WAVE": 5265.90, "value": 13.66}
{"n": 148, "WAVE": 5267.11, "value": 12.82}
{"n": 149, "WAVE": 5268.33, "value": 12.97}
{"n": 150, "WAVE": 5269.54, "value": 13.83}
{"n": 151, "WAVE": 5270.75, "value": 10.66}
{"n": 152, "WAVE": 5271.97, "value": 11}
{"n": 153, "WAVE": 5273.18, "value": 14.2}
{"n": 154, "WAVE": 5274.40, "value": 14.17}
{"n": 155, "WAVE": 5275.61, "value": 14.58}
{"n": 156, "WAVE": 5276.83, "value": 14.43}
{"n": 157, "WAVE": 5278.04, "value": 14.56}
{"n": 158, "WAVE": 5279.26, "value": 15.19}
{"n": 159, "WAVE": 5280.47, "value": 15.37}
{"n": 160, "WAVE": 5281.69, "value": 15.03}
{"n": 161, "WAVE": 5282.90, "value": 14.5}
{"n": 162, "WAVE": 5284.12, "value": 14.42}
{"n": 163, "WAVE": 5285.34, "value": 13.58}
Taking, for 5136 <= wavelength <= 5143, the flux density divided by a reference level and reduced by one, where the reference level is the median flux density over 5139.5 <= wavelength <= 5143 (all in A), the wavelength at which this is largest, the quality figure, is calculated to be 5142.48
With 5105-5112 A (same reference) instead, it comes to 5110.61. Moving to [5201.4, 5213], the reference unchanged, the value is 5202.03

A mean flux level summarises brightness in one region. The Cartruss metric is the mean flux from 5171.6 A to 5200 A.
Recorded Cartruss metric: 12.0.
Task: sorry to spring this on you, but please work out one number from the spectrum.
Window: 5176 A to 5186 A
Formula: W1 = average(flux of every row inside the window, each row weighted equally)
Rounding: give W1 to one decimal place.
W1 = 11.4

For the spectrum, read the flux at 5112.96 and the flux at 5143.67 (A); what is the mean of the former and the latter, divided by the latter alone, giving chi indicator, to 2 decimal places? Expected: 1.05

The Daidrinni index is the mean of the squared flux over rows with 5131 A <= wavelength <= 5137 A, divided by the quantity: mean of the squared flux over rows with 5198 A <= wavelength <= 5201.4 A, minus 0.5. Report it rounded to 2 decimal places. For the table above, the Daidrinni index 0.85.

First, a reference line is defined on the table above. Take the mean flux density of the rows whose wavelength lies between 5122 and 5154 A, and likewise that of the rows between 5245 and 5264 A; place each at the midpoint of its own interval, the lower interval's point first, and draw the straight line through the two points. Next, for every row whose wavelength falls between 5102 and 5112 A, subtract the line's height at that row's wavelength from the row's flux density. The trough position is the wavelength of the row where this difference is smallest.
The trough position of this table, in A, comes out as 5108.26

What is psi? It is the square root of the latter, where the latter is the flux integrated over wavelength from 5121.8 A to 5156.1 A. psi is 21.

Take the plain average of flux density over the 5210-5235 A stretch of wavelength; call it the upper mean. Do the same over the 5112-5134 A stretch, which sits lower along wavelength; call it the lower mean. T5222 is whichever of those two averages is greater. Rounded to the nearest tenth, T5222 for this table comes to 14.2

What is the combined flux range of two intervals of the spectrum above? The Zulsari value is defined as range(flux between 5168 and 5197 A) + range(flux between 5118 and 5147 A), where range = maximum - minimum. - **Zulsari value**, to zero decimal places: 11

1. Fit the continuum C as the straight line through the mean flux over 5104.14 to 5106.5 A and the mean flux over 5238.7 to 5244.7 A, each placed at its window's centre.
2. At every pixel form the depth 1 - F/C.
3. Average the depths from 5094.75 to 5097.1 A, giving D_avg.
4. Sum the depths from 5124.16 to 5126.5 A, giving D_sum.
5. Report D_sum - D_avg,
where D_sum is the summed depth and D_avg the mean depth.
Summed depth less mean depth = 0.12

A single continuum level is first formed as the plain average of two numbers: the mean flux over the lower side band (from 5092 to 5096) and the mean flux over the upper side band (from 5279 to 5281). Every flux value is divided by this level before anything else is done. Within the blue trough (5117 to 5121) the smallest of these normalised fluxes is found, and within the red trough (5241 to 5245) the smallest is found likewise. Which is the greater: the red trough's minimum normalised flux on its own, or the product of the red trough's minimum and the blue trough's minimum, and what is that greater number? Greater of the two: 1.00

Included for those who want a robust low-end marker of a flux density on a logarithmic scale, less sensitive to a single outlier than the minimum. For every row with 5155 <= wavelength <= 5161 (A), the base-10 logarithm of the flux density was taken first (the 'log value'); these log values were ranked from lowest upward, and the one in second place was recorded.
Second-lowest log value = 1.13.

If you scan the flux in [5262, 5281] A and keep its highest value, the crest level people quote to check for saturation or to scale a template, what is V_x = 15.37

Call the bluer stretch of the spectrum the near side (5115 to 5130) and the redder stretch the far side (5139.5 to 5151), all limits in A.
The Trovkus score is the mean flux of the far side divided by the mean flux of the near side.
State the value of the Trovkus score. 0.94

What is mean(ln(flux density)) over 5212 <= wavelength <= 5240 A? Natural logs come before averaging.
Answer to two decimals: 2.68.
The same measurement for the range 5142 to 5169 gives 2.57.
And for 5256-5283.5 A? 2.64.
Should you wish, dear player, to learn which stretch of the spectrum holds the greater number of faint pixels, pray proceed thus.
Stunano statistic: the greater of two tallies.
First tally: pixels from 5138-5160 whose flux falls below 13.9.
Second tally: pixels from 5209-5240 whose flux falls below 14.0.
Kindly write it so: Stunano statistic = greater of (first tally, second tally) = 13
